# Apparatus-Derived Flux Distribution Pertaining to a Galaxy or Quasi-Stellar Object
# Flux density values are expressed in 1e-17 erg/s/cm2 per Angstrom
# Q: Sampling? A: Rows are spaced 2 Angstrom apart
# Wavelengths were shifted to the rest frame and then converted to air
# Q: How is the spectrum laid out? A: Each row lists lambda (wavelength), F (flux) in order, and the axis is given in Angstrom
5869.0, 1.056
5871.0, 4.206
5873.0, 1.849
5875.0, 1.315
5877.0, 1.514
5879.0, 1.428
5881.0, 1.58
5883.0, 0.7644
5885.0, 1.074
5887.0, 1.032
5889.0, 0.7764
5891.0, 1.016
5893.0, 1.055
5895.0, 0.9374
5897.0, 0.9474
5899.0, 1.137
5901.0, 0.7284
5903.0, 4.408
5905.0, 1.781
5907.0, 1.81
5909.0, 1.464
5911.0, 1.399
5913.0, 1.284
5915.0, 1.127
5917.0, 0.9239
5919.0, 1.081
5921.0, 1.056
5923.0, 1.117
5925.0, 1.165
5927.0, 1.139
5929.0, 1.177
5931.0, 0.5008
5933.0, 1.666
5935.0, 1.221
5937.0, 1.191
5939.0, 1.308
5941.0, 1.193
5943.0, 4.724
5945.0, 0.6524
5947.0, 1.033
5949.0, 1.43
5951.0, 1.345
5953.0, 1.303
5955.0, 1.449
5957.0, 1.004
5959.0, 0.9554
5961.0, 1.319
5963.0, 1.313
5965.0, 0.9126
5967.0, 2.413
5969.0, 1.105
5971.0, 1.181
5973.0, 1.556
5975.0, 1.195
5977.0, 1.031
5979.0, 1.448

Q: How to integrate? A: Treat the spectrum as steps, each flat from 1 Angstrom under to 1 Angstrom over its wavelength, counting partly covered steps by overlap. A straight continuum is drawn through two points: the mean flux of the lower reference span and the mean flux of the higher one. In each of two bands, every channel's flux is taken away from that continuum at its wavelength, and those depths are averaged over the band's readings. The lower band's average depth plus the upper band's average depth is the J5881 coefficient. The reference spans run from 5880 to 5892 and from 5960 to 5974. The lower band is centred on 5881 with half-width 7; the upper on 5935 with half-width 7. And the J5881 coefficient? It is -0.15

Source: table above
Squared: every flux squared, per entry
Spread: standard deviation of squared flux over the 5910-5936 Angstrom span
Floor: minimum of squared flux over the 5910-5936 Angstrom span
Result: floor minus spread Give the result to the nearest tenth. -0.3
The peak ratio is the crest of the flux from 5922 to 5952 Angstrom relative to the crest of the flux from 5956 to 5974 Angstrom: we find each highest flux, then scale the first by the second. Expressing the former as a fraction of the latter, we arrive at 2.0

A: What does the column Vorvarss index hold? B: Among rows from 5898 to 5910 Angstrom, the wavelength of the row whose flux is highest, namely 5903.0 Angstrom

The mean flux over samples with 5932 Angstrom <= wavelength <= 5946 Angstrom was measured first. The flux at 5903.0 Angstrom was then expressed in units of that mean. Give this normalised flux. 2.58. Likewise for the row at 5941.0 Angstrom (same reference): 0.70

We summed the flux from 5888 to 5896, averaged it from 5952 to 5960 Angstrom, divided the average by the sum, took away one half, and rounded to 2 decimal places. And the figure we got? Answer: -0.19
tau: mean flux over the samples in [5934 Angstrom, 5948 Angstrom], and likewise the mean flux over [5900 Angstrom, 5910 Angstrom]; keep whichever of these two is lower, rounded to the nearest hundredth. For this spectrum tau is 1.62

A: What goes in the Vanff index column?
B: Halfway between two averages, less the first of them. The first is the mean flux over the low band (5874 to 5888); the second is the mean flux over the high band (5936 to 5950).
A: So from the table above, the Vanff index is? 0.20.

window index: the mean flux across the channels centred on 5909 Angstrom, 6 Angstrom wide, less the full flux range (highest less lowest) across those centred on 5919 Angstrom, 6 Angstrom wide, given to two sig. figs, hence 1.4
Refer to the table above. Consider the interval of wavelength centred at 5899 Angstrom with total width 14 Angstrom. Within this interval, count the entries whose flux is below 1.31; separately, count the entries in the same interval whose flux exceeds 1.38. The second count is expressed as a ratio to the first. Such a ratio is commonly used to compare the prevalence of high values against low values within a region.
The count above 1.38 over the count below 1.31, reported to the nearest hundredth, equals 0.40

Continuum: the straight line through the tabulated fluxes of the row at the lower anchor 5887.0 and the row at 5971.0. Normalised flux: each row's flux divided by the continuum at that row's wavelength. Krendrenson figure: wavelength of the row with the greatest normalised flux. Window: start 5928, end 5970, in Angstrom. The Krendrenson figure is 5943.0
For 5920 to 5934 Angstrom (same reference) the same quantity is 5933.0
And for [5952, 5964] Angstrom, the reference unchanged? 5955.0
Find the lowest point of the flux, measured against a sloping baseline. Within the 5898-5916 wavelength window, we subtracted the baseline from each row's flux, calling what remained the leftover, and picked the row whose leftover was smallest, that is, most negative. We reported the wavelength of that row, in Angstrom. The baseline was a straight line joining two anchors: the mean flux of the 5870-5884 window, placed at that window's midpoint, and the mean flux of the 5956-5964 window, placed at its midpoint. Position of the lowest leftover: 5901.0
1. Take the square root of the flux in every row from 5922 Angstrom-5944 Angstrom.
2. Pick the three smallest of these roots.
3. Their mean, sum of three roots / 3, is 0.94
